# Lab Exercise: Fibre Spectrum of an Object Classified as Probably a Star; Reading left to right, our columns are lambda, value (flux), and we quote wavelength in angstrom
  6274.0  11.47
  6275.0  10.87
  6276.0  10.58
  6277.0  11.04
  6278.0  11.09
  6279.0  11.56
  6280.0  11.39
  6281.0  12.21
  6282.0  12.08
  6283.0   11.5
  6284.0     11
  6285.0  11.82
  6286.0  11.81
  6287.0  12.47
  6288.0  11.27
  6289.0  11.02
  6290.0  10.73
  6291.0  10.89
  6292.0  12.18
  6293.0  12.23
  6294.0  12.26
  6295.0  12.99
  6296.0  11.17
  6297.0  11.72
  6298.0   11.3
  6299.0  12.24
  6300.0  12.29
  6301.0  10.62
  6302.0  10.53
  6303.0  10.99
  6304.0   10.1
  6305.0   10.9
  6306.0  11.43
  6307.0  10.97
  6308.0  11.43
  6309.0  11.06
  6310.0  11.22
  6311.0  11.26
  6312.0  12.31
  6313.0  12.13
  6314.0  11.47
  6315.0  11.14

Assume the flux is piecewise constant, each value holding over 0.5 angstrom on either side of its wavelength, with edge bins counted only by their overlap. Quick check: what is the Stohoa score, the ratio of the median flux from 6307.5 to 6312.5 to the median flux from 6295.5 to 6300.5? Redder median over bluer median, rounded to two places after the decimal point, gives 0.96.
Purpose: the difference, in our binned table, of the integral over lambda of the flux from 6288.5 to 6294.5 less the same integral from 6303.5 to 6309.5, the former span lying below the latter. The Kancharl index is 3.4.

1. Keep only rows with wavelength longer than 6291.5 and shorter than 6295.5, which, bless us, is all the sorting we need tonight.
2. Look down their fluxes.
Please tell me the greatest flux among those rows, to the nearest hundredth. 12.99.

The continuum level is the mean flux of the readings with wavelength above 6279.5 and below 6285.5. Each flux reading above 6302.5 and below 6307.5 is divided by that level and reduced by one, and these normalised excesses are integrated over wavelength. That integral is -0.34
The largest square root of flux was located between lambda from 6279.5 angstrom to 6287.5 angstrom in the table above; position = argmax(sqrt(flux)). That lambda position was 6287.0 angstrom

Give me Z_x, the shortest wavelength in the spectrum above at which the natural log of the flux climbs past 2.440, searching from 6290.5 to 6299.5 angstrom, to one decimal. 6292.0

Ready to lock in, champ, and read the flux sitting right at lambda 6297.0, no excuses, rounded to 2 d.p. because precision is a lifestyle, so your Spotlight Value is 11.72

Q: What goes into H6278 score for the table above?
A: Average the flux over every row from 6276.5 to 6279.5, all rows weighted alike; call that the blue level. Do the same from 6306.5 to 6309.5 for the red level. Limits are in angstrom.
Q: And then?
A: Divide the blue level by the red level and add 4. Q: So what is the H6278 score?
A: 5.01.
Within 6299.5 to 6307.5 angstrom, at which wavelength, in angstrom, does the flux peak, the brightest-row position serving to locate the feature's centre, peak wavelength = 6300.0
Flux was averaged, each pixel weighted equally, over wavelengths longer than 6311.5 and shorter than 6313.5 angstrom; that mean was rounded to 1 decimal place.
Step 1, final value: 12.2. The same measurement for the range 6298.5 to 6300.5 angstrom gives 12.3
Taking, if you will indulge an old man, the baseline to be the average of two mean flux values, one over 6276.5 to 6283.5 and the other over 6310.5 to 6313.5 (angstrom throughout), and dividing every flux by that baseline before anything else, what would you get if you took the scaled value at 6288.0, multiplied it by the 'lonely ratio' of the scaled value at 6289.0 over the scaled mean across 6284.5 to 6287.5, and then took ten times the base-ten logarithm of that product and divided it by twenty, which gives -0.028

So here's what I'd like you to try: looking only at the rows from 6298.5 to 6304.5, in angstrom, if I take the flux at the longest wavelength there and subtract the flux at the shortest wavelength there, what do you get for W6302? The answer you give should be -2.1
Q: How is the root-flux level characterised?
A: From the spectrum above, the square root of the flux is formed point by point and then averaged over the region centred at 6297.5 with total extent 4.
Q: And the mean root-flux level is 3.41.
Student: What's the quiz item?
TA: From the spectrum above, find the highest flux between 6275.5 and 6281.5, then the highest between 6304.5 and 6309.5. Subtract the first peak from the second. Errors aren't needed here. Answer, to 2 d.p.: -0.78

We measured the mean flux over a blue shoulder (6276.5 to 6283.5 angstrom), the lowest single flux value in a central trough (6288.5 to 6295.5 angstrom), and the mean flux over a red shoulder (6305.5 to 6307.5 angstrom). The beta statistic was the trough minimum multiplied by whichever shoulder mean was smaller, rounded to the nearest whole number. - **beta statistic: 120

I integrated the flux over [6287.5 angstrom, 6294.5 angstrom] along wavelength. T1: 80.6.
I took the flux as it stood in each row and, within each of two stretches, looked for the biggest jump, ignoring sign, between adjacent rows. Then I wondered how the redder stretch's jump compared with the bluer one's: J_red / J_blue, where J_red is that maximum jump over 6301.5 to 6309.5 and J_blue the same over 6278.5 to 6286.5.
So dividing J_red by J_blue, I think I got 1.09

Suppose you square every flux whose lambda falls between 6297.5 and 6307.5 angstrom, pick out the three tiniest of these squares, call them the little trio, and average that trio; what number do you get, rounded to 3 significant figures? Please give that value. 109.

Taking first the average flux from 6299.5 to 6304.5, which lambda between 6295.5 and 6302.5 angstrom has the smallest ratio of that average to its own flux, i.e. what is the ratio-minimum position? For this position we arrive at 6300.0 angstrom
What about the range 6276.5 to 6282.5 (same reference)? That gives 6281.0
